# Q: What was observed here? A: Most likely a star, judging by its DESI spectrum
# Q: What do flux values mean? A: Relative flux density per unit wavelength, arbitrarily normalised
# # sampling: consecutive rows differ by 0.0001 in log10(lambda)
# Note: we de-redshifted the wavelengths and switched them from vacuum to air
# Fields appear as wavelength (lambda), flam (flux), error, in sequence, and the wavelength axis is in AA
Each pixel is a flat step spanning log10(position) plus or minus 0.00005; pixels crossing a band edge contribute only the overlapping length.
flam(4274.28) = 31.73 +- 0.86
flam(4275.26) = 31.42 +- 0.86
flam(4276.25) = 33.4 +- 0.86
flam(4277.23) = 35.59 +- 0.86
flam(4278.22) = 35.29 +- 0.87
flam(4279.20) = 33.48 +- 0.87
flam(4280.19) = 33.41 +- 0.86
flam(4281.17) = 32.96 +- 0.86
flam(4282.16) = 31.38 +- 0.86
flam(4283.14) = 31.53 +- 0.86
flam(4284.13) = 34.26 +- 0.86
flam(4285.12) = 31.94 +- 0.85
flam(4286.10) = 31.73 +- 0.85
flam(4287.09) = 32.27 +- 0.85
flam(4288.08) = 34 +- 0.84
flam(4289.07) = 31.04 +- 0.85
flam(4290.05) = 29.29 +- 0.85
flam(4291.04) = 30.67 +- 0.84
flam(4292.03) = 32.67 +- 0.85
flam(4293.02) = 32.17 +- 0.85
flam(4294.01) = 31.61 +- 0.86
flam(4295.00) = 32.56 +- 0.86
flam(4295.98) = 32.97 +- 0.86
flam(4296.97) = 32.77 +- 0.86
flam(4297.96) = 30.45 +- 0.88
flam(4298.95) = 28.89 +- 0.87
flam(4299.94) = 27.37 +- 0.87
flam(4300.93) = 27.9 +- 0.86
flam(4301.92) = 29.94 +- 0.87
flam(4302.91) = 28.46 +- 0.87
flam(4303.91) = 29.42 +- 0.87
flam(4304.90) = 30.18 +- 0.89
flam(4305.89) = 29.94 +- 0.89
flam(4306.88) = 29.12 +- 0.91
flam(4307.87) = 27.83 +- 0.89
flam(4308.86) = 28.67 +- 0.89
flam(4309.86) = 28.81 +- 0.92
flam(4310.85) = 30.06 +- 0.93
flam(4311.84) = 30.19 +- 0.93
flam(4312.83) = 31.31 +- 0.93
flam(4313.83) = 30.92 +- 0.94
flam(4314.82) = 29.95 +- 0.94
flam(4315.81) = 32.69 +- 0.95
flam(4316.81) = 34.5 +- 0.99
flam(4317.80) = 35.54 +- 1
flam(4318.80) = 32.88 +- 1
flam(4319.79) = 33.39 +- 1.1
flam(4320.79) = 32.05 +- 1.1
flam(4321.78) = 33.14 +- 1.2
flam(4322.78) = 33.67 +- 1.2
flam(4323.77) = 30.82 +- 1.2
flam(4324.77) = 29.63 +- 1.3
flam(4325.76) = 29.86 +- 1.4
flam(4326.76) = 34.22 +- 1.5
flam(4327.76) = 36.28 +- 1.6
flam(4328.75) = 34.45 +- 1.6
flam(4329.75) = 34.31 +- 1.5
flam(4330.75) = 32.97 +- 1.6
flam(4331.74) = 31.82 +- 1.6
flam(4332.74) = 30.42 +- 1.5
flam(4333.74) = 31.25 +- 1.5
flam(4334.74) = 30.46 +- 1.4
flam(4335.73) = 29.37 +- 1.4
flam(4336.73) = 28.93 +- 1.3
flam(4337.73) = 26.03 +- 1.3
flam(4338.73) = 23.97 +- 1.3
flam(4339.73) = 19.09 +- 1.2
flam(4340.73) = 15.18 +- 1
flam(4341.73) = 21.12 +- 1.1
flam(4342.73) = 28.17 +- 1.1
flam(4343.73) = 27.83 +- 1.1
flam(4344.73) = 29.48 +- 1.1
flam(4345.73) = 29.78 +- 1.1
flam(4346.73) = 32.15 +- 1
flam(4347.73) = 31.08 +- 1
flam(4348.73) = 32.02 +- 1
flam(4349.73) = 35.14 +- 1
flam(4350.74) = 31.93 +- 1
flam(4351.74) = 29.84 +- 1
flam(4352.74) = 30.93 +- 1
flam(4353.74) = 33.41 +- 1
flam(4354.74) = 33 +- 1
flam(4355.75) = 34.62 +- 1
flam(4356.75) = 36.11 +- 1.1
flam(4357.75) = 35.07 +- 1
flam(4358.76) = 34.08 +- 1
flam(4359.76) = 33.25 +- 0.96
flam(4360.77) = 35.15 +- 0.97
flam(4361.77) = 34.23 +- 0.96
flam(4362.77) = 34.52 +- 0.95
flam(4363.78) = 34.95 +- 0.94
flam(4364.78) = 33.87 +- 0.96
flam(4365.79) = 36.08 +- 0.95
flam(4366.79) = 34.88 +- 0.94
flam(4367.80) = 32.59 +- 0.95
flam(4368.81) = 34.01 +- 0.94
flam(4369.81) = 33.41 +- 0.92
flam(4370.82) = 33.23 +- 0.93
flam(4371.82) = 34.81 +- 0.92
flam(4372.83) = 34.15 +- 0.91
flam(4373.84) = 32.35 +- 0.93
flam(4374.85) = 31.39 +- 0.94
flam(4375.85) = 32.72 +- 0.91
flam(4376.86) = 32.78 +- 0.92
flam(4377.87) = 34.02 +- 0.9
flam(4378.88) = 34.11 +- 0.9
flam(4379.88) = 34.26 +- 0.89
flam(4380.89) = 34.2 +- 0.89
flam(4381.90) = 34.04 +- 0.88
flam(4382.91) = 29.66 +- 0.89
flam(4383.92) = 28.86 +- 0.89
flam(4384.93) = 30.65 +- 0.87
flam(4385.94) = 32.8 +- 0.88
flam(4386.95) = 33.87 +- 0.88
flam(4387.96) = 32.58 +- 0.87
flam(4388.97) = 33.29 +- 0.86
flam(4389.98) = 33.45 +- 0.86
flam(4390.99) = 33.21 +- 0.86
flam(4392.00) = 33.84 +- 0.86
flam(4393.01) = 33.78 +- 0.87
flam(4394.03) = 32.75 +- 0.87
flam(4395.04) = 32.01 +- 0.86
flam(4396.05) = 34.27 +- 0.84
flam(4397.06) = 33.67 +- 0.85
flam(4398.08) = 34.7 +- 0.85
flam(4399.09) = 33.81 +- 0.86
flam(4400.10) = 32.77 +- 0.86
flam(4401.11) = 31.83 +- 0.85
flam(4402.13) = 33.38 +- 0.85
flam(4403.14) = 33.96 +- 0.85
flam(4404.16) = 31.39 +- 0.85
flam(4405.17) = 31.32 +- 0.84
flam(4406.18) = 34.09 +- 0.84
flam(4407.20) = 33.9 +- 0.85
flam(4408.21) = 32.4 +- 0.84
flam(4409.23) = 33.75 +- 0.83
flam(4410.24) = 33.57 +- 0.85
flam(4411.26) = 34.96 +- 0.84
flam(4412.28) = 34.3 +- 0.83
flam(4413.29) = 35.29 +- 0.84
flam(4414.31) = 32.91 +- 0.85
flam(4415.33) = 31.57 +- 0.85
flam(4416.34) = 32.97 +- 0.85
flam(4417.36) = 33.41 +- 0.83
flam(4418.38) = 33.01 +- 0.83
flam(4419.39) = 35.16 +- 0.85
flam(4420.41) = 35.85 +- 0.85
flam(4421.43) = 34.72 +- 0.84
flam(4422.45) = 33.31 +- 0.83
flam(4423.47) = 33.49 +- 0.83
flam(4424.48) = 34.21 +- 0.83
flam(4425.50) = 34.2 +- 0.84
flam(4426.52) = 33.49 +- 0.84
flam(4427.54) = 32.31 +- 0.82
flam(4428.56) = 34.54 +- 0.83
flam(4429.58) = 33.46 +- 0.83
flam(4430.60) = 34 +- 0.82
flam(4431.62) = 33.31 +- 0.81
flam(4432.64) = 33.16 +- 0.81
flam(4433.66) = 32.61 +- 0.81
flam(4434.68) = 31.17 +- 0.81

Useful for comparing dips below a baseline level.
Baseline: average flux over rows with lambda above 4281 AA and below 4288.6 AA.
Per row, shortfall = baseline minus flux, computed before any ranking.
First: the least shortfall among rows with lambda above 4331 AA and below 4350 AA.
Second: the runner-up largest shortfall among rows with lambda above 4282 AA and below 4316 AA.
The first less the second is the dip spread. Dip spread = -7.3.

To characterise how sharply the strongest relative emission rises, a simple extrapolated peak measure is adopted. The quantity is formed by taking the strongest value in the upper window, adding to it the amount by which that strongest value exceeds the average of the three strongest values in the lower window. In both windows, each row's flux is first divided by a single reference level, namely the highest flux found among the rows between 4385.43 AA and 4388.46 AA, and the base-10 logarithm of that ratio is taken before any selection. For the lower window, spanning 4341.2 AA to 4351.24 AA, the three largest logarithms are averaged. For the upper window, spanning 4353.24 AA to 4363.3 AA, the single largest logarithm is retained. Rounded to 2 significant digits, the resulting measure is 0.066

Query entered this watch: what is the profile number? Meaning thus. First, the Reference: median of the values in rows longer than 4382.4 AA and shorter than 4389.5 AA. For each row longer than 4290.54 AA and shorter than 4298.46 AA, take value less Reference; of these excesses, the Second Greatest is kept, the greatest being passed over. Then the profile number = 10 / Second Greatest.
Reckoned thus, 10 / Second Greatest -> 53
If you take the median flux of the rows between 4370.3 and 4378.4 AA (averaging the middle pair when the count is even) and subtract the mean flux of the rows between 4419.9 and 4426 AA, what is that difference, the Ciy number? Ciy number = -1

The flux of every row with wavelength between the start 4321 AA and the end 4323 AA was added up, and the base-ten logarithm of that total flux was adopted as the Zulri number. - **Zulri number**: 1.82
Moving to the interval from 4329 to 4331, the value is 1.83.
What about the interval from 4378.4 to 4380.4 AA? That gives 1.83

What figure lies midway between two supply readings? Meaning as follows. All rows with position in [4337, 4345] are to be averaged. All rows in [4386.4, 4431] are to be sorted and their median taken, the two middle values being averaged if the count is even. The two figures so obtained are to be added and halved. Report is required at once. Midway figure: 28.7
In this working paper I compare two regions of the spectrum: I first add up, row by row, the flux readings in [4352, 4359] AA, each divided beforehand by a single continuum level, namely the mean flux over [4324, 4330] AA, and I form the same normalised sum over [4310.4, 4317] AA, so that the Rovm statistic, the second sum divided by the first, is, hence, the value 0.93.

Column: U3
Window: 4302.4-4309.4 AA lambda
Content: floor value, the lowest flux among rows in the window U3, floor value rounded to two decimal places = 27.83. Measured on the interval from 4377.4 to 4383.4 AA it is 29.66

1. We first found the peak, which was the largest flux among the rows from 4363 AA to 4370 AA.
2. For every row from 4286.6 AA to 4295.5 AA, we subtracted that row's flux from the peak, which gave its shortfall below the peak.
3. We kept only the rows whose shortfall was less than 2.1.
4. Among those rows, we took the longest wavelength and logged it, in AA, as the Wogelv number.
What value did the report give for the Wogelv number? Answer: 4288.08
